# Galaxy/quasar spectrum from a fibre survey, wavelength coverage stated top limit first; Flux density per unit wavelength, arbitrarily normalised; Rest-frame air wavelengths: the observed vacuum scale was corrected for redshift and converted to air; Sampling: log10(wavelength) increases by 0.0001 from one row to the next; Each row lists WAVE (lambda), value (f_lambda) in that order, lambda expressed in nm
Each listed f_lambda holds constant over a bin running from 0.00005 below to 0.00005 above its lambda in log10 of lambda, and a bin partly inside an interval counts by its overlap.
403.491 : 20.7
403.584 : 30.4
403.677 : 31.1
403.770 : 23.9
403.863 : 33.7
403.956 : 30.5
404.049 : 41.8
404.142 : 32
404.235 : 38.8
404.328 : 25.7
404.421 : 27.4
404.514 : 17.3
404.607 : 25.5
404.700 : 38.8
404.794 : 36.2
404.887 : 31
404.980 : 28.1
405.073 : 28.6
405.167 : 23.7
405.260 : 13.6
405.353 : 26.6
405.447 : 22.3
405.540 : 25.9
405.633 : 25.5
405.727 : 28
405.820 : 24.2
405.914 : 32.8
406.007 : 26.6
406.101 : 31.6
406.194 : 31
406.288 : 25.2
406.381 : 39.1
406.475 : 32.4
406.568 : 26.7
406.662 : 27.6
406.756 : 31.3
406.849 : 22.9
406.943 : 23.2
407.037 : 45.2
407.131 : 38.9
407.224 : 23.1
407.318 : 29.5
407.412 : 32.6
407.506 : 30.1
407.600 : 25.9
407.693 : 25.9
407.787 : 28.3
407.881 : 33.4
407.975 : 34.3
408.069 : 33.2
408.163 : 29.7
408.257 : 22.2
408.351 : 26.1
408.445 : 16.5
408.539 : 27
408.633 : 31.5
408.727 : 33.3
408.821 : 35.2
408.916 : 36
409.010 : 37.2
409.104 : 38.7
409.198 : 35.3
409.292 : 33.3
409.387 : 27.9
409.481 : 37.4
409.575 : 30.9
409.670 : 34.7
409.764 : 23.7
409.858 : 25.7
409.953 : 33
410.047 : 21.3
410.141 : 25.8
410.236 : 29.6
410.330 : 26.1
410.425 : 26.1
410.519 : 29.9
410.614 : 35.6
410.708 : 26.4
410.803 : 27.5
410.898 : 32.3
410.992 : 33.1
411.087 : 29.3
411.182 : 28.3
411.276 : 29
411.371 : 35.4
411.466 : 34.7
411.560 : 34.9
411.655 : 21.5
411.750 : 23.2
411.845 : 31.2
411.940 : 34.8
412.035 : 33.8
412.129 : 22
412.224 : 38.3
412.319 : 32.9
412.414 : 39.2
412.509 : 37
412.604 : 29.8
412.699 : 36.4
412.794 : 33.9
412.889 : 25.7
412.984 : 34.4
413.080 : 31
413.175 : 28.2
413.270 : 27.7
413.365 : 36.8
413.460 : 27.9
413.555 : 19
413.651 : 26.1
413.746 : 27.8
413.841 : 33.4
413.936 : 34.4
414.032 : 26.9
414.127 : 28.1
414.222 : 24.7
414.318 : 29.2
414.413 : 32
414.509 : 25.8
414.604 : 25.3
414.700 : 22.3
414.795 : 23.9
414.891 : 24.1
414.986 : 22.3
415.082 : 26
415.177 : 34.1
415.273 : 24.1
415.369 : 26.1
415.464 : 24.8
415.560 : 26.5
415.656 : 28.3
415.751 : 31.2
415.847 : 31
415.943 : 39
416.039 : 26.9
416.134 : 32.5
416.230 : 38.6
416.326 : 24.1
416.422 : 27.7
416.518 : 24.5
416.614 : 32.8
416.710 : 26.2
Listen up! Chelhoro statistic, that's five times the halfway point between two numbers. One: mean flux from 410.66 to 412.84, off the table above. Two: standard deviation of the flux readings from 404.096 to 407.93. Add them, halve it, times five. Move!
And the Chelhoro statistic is 94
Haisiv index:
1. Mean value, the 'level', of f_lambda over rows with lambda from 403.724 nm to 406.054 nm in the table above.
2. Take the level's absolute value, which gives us 28.3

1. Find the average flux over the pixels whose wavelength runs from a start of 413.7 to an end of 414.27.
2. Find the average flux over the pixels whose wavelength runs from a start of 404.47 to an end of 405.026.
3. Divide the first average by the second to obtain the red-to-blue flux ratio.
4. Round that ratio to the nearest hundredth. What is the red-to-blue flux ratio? 0.99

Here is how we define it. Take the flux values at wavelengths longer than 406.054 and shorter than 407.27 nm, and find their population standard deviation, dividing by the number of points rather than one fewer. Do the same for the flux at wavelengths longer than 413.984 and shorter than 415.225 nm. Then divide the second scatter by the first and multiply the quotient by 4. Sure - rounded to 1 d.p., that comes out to 2.0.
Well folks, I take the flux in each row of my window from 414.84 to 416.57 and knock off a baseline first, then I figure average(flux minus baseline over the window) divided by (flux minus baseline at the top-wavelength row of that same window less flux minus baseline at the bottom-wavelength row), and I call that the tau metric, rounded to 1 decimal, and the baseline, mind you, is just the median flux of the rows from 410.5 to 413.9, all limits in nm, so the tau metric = -6.7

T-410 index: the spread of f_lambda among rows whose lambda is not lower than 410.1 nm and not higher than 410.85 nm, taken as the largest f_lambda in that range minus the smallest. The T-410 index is 10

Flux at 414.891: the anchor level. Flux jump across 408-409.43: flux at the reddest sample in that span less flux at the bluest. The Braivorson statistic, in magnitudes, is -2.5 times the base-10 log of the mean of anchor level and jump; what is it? -2.4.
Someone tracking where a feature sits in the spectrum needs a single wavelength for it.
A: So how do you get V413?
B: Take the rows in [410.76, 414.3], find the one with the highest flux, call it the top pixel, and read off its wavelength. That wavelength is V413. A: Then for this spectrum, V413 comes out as 412.414 nm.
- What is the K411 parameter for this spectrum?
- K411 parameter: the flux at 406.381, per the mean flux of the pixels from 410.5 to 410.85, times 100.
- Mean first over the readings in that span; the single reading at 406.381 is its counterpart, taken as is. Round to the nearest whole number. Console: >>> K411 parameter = 131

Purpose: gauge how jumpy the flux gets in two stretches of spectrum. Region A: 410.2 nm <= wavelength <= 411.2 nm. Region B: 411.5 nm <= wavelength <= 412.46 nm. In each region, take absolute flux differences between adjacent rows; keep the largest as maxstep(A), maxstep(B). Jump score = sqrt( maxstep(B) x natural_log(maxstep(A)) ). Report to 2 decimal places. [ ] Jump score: 6.01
